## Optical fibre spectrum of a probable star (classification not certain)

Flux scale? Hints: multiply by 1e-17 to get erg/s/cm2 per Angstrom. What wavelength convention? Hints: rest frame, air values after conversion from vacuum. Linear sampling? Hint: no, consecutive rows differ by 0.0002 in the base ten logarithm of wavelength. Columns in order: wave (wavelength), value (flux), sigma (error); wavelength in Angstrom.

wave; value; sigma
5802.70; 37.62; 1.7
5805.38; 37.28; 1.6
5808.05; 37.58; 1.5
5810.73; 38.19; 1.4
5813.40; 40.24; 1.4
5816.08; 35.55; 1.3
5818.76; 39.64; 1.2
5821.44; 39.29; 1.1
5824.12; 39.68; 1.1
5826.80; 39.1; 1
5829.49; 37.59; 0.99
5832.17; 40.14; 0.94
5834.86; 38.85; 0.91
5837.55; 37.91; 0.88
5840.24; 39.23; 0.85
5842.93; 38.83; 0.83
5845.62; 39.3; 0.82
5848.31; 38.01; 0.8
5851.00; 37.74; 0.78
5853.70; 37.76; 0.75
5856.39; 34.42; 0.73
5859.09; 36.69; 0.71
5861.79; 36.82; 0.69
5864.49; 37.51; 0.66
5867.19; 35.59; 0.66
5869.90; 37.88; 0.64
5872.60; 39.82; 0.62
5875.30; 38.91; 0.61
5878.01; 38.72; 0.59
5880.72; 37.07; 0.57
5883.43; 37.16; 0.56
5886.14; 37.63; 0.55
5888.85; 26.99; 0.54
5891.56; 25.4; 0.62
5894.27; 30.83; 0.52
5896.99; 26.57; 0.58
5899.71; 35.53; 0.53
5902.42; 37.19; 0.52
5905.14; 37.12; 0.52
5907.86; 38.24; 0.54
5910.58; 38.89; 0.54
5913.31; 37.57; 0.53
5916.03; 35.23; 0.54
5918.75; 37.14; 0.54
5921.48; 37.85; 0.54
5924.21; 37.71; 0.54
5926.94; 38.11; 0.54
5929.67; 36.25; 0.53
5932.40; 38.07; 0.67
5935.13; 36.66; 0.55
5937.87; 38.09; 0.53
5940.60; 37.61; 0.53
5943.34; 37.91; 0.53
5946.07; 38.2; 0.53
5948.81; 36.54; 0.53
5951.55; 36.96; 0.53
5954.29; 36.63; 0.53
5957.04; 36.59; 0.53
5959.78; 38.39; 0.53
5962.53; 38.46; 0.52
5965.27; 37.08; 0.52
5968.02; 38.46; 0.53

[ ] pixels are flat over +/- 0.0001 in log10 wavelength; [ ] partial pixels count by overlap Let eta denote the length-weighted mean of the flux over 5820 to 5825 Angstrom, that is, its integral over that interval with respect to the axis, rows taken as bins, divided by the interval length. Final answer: 39.5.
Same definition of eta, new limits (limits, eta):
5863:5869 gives 36.6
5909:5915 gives 38.0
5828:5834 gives 38.8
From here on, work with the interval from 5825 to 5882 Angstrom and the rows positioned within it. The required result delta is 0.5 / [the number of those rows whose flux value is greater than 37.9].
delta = 0.05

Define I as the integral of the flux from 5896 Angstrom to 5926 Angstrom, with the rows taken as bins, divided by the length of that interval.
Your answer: 36.4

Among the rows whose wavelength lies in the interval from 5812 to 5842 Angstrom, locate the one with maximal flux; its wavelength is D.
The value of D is 5813.40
